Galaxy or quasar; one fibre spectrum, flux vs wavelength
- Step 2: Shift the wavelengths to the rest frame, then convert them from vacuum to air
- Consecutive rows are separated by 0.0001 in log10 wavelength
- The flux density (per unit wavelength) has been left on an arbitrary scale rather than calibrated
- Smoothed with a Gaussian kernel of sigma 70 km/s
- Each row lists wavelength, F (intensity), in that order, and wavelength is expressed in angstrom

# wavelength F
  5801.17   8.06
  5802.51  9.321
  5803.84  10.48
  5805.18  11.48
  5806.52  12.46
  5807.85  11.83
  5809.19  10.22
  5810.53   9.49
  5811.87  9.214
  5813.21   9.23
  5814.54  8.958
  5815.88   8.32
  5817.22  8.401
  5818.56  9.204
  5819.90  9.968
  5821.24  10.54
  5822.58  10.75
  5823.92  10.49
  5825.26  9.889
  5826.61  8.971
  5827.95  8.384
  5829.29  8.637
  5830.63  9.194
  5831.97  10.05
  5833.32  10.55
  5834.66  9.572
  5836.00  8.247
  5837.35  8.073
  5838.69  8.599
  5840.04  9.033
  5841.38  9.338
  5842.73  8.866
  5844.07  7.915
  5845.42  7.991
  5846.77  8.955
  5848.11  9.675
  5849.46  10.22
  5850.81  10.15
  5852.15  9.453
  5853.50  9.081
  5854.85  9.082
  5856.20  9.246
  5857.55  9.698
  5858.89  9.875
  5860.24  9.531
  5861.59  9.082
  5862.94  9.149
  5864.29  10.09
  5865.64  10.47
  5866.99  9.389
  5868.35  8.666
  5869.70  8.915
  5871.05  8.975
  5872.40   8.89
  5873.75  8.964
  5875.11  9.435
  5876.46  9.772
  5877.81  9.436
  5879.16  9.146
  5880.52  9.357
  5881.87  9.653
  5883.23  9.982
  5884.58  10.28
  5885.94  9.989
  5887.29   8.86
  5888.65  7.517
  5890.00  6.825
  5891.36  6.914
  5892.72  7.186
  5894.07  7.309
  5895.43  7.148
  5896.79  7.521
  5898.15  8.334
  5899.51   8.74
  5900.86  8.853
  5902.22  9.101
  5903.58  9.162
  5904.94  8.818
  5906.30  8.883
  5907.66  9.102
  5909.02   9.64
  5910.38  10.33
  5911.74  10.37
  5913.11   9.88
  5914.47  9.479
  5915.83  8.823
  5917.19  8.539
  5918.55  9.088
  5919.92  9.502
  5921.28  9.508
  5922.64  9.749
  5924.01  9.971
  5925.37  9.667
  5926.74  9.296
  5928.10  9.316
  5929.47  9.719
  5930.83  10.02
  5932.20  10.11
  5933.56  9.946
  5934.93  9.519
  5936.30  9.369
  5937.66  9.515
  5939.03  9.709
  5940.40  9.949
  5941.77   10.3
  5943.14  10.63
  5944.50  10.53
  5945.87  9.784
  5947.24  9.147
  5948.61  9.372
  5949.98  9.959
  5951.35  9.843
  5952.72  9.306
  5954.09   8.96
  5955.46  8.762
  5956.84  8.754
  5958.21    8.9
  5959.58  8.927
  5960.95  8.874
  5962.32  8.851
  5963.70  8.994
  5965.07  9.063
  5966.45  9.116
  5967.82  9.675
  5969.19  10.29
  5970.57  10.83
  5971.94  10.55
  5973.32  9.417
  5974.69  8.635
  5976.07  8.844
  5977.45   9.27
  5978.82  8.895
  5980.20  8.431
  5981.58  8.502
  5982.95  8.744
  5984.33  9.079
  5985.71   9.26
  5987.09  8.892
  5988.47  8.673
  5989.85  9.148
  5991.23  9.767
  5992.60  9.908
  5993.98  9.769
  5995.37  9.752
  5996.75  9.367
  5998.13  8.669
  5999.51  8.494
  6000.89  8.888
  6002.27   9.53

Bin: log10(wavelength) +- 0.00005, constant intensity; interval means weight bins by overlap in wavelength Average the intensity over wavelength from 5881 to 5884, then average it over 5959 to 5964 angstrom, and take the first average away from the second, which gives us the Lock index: -0.9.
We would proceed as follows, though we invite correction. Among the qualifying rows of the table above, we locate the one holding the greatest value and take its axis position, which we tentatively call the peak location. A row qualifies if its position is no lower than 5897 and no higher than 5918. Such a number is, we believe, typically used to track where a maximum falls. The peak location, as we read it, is 5911.74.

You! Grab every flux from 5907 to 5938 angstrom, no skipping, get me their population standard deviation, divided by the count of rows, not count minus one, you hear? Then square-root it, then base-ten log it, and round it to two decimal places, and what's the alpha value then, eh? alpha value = -0.18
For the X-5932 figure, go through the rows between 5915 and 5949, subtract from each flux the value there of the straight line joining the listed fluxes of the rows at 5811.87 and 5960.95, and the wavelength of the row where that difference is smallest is 5917.19 angstrom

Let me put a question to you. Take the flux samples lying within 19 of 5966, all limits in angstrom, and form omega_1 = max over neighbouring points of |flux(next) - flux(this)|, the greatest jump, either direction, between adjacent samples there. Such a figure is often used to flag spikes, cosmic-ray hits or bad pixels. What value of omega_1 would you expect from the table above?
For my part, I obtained 1.13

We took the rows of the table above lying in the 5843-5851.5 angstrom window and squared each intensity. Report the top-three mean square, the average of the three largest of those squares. 100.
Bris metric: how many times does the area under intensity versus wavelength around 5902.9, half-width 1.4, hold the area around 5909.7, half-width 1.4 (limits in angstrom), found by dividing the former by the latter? 0.91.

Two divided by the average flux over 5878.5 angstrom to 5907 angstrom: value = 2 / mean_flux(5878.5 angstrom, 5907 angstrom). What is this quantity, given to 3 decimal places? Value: 0.234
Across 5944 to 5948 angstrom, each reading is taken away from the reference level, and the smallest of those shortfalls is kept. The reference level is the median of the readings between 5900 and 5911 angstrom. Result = -1.4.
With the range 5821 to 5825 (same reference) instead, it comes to -1.6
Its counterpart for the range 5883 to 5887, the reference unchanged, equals -1.2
